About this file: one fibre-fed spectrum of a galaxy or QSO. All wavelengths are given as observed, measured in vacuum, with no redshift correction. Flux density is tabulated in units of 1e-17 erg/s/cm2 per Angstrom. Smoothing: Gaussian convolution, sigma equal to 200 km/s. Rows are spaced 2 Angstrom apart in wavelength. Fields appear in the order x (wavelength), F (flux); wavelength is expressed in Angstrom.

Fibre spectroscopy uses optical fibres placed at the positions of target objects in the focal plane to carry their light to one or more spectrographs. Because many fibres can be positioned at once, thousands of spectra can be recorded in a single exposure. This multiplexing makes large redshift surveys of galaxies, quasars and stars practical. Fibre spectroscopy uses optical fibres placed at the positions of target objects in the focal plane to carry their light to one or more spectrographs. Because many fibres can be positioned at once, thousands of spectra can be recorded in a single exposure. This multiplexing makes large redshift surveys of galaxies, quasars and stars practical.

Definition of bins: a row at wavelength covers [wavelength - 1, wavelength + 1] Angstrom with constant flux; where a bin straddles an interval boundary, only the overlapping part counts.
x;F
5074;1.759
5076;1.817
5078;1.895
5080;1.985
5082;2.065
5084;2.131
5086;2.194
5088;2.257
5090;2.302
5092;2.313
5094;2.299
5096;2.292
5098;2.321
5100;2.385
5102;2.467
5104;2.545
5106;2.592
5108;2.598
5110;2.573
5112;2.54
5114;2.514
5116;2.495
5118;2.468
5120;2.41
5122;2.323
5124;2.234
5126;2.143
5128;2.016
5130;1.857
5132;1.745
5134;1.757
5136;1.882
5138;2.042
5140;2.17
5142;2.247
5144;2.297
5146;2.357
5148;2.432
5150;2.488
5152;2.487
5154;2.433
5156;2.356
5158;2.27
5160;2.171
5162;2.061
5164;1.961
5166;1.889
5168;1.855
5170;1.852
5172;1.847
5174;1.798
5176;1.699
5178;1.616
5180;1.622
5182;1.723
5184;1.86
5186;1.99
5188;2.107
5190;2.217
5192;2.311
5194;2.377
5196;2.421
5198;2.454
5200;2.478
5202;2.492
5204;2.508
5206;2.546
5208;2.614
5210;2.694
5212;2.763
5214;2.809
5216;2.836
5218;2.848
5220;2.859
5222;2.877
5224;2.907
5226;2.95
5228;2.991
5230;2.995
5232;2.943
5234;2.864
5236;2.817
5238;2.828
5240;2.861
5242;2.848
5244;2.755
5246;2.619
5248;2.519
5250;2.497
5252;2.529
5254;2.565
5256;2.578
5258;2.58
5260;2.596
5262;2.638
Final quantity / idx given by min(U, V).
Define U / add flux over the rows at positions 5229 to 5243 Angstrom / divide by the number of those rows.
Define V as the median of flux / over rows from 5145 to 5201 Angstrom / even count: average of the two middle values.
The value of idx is 2.14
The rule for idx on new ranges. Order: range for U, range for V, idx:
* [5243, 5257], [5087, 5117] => 2.47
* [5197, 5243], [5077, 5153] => 2.30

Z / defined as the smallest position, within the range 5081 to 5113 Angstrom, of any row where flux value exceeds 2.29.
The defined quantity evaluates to 5090 Angstrom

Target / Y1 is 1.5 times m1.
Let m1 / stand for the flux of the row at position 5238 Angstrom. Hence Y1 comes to 4.2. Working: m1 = 2.828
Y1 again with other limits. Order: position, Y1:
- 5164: 2.9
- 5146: 3.5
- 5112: 3.8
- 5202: 3.7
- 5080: 3.0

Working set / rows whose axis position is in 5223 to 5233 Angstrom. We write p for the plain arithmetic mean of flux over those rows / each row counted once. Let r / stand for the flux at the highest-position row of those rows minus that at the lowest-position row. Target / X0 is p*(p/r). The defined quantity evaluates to 243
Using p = 2.96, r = 0.04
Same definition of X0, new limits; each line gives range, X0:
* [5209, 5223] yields 43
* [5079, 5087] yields 21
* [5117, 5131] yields -8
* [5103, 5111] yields 237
